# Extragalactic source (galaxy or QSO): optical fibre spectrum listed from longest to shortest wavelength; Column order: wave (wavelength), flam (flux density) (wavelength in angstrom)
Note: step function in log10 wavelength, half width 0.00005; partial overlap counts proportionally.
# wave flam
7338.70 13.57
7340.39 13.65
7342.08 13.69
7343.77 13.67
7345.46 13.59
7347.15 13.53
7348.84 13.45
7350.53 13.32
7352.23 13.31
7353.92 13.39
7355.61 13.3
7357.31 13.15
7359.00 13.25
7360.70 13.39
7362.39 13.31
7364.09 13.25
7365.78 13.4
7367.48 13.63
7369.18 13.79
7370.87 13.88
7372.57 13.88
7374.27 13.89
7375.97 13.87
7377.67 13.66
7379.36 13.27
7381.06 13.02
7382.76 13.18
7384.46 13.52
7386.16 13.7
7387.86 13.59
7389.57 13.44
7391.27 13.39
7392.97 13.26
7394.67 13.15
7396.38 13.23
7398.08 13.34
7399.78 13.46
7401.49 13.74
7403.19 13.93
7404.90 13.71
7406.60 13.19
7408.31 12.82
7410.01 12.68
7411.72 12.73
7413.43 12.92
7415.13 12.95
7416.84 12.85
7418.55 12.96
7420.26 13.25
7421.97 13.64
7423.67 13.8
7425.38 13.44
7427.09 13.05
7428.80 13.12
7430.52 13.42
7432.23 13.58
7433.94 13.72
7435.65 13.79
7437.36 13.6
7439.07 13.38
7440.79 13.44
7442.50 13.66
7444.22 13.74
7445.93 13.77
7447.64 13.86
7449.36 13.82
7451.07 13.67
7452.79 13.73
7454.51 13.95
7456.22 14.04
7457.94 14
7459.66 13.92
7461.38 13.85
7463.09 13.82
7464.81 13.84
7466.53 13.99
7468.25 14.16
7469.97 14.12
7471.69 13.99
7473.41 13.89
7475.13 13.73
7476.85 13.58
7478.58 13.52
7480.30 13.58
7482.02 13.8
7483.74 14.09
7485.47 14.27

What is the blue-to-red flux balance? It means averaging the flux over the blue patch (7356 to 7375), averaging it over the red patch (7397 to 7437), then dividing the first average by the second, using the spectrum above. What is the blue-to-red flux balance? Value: 1.02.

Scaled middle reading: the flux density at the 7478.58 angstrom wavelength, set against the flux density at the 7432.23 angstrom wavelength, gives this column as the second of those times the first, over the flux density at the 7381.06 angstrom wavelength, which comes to 14.1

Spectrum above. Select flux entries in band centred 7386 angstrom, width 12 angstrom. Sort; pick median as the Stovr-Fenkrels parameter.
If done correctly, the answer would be 13.4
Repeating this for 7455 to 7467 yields 13.9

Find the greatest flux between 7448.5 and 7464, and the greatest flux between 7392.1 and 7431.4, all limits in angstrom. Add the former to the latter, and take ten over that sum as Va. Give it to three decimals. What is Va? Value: 0.358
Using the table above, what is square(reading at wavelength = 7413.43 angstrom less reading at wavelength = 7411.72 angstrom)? 0.036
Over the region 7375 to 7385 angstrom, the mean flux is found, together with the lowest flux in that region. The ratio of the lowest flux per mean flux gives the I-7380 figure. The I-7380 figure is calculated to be 0.970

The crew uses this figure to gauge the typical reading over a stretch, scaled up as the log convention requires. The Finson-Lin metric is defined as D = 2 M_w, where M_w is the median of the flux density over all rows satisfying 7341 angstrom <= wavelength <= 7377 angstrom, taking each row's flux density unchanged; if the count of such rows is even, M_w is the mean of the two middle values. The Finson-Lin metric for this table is 26.9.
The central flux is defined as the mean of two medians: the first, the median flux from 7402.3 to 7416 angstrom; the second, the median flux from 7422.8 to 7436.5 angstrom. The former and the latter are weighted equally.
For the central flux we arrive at 13.22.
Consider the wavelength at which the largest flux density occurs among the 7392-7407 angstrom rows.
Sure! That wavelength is 7403.19 angstrom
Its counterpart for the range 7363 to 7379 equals 7374.27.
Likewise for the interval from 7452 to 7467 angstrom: 7456.22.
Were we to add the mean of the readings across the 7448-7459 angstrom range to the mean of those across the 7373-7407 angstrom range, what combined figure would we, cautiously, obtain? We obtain 27.3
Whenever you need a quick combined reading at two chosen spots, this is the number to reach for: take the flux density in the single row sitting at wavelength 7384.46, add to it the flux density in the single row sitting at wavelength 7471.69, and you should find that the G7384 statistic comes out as 27.5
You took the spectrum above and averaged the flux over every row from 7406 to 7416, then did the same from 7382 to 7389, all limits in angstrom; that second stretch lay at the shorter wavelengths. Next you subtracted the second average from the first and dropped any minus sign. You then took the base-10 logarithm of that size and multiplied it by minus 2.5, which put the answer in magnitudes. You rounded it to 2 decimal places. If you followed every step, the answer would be 0.53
